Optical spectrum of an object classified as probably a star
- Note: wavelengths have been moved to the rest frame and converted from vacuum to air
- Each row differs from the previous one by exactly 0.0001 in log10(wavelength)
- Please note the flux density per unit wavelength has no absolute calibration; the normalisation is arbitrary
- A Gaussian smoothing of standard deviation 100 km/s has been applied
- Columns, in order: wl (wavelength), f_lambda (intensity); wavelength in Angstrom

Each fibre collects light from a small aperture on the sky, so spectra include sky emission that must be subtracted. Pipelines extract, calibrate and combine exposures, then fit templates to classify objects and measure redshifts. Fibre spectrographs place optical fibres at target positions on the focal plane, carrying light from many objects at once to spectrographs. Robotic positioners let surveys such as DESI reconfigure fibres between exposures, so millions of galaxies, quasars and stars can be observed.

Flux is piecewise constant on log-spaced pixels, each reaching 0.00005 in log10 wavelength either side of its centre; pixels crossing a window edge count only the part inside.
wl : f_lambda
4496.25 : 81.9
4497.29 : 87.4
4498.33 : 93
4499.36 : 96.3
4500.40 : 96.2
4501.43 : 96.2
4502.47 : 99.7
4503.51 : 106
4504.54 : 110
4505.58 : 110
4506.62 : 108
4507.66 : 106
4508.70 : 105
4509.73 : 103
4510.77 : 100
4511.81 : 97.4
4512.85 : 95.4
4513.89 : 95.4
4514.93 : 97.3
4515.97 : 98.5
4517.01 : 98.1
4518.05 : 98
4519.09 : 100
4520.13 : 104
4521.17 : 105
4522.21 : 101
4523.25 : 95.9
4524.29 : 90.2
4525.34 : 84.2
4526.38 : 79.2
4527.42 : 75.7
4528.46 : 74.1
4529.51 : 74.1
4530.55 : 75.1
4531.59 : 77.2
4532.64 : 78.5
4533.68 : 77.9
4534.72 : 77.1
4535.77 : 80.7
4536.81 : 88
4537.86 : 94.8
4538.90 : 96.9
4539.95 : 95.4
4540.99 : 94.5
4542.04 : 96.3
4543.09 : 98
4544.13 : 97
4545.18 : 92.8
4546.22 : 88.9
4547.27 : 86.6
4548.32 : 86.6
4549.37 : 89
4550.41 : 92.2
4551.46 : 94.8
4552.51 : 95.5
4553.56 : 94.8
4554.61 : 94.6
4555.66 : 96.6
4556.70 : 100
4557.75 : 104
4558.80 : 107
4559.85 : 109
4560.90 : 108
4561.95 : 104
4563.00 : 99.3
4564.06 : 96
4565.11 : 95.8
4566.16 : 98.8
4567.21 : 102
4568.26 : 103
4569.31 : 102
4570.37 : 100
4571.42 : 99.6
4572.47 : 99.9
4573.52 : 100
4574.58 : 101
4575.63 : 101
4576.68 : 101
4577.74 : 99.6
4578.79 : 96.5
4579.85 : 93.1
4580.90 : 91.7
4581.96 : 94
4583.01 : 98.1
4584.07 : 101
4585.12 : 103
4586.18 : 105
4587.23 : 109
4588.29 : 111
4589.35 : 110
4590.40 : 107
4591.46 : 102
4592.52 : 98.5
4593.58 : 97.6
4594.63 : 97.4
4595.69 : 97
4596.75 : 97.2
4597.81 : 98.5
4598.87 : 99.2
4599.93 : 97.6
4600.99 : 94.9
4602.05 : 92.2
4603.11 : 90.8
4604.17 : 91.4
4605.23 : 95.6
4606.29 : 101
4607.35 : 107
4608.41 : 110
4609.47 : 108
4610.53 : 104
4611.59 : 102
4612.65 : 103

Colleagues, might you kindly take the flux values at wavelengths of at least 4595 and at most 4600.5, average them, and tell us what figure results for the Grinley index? 98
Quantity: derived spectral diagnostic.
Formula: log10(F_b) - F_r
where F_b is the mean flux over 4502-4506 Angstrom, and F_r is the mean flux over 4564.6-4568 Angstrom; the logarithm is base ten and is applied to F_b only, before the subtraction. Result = -97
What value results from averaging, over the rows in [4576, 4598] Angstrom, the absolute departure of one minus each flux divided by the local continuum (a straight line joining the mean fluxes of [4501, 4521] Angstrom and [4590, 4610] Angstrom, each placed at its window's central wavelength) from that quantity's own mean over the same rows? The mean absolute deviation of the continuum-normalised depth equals 0.043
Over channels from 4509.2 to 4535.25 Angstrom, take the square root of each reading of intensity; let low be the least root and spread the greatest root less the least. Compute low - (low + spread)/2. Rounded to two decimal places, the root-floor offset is 3.48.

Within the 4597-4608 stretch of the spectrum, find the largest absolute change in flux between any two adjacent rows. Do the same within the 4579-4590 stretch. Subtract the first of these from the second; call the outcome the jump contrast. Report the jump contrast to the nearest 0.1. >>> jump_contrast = -1.9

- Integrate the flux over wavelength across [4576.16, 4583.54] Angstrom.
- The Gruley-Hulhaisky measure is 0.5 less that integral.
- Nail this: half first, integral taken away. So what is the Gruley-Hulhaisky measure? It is -710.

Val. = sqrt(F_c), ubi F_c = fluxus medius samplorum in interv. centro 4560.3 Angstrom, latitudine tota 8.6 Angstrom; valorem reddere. 10.2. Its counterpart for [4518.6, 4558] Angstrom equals 9.5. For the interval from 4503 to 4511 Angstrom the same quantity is 10.3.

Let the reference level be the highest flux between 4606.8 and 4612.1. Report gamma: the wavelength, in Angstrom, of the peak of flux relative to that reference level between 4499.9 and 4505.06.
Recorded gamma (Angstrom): 4504.54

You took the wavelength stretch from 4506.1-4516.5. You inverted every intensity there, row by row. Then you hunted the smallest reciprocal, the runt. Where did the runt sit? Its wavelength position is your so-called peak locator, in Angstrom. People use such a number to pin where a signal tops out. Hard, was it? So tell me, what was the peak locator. 4506.62 Angstrom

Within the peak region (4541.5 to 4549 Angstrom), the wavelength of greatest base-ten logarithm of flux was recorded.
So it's 4543.09 Angstrom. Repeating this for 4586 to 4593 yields 4588.29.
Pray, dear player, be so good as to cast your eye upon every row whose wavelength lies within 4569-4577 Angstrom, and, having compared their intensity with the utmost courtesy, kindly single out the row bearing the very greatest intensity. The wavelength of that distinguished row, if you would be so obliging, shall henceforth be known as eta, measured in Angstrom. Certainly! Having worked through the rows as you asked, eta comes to 4569.31 Angstrom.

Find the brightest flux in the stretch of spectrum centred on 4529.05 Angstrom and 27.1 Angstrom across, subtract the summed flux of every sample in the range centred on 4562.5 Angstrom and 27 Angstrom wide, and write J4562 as -2483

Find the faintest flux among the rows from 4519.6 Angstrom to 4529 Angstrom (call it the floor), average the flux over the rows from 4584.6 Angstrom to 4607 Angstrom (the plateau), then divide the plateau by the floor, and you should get 1.35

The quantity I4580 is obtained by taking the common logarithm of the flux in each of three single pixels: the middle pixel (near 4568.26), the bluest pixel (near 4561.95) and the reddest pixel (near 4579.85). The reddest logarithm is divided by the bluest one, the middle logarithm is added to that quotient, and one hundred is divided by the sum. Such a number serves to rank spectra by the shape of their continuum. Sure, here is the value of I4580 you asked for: 33.5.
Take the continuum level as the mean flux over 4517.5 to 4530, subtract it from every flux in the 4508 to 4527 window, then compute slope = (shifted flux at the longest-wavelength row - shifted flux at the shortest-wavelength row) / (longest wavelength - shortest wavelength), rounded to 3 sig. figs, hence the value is -1.46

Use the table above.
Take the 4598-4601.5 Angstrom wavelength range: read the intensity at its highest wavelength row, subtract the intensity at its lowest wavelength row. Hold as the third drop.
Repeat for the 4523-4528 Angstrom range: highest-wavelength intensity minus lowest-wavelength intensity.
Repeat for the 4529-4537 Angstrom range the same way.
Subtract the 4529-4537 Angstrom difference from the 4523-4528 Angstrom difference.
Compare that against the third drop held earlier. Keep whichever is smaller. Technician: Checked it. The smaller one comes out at -34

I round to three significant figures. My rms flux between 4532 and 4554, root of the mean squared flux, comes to 90.5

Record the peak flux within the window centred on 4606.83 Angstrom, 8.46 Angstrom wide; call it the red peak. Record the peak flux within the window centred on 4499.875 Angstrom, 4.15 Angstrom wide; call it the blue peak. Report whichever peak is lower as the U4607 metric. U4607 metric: 96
